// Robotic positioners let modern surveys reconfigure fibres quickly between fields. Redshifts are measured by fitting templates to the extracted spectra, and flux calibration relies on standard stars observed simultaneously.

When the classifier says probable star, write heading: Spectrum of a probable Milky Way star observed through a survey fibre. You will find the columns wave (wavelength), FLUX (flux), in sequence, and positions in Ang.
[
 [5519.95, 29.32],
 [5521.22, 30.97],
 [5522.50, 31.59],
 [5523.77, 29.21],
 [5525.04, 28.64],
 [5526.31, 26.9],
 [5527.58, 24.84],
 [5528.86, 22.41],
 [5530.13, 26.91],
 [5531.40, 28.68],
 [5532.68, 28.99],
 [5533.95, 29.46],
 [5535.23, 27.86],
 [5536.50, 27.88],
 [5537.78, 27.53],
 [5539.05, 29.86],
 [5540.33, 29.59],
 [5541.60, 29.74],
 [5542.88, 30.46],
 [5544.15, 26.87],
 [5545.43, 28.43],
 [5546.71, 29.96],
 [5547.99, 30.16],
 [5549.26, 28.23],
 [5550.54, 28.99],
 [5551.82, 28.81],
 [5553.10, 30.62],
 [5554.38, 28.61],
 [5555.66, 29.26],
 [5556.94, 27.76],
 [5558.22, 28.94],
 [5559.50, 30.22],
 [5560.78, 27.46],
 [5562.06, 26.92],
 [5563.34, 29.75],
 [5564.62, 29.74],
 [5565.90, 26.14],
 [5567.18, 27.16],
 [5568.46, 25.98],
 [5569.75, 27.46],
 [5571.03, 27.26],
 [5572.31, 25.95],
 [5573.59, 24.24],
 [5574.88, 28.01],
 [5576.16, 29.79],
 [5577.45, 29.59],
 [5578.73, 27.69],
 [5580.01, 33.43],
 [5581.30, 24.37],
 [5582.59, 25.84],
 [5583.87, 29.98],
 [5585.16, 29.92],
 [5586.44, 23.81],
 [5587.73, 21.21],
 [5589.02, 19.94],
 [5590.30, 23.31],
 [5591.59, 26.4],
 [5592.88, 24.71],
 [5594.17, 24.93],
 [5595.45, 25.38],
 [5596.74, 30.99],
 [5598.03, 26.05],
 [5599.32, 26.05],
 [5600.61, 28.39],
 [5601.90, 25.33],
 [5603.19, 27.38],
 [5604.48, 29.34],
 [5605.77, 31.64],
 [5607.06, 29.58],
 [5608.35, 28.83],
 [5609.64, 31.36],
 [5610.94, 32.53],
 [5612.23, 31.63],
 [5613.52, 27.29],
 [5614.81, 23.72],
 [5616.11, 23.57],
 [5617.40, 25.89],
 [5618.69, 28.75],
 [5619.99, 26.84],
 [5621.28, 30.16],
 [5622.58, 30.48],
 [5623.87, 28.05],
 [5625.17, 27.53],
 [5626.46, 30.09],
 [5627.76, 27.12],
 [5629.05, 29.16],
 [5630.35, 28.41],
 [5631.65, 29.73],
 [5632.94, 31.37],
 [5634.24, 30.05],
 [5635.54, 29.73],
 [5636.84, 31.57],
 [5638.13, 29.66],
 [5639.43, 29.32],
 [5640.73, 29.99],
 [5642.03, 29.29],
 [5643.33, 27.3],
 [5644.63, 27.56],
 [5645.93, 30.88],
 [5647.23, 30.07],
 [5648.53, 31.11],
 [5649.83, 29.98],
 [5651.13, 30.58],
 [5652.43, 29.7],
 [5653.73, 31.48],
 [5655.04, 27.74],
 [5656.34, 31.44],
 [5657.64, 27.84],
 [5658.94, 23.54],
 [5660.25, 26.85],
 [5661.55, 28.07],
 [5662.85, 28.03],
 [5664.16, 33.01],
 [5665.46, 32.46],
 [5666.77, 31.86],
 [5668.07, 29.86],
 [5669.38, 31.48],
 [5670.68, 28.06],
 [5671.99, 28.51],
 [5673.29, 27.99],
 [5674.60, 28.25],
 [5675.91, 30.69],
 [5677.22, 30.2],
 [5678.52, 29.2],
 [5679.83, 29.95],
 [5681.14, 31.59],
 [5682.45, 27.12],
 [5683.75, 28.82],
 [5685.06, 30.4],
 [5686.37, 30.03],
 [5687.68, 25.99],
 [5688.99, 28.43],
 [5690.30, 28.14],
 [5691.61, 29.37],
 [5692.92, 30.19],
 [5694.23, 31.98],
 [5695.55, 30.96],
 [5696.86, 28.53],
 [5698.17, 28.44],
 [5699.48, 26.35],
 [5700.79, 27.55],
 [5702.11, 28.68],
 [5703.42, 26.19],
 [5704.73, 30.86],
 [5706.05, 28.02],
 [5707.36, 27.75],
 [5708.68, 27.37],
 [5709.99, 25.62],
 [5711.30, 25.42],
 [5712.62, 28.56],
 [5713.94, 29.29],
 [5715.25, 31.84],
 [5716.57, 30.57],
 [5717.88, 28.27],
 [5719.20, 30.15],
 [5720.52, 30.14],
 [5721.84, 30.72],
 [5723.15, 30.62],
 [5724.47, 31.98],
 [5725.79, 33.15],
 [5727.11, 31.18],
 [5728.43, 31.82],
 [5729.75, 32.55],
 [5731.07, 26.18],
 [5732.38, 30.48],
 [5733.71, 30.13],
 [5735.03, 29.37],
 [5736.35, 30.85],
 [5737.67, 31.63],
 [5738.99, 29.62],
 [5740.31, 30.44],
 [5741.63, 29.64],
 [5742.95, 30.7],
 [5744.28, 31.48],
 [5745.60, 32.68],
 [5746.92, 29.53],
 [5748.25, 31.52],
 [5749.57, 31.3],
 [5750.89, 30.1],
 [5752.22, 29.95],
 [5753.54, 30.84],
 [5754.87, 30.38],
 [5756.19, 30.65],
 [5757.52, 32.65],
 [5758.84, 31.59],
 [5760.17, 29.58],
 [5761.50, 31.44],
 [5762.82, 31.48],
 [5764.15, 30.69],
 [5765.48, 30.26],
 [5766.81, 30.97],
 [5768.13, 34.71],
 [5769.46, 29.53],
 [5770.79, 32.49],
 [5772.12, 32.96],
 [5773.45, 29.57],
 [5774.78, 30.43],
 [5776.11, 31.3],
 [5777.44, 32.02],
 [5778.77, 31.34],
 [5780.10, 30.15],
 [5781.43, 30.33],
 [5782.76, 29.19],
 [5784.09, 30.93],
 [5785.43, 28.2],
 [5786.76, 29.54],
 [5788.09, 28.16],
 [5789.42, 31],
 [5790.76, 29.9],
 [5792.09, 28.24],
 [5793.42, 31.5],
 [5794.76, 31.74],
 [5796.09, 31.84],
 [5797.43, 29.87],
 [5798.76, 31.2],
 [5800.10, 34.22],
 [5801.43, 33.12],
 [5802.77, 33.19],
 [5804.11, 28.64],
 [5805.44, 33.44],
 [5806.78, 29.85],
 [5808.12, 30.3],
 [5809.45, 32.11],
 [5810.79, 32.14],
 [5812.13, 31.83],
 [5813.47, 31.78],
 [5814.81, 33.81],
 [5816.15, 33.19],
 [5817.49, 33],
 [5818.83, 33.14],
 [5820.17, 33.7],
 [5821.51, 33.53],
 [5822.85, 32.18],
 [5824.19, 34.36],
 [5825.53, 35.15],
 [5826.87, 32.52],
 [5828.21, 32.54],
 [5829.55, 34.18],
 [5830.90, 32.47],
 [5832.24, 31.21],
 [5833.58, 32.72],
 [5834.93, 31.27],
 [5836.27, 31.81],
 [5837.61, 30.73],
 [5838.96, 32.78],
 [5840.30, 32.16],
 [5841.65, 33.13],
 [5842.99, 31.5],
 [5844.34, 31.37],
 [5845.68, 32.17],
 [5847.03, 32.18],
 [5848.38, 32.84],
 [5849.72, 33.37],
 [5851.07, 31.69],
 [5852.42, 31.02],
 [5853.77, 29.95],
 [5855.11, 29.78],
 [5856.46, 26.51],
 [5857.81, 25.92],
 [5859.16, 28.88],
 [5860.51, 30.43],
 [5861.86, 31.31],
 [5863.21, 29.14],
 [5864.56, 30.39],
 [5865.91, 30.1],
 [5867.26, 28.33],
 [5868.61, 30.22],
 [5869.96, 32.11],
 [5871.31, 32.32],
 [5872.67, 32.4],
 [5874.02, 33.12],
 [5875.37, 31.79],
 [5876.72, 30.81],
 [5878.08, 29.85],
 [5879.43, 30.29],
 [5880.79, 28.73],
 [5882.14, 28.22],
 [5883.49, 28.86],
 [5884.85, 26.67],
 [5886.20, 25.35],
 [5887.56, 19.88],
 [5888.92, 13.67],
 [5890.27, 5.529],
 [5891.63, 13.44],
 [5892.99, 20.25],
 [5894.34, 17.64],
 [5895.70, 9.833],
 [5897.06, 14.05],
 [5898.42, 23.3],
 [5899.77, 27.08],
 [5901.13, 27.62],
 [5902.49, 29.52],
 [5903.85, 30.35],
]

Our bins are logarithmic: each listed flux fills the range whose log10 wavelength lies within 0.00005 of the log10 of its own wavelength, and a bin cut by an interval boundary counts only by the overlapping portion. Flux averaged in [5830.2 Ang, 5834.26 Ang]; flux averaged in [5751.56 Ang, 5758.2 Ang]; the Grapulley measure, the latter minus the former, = -1.2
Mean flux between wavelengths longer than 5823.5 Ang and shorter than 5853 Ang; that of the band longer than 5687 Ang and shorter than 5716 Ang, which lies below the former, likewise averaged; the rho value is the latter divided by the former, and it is 0.877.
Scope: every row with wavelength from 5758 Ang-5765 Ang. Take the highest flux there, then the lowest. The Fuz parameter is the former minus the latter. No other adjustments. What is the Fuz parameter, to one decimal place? 2.0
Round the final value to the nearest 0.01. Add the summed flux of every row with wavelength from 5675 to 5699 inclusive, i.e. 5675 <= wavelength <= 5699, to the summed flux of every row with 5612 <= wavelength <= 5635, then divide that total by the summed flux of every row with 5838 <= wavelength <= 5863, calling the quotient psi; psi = 1.87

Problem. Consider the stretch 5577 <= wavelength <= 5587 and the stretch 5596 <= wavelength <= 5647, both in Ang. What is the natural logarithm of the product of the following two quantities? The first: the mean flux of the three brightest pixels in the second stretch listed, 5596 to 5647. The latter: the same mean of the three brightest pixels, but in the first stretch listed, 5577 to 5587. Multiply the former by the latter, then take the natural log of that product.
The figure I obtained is 6.90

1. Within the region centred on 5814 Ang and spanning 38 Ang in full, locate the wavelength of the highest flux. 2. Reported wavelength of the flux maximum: 5825.53 Ang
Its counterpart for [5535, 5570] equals 5553.10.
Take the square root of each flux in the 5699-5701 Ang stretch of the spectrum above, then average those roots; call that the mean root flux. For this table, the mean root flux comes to 5.19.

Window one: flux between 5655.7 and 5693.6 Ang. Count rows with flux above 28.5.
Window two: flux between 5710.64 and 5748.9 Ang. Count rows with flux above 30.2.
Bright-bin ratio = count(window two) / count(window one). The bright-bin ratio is 1.00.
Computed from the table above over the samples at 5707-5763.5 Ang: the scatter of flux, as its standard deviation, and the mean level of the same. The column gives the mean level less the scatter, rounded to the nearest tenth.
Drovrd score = 28.5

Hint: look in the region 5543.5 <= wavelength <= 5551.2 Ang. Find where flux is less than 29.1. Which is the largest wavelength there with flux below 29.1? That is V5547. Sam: 5550.54 Ang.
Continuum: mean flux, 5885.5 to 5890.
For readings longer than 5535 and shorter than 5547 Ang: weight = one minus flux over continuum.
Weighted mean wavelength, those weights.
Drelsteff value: 5541.1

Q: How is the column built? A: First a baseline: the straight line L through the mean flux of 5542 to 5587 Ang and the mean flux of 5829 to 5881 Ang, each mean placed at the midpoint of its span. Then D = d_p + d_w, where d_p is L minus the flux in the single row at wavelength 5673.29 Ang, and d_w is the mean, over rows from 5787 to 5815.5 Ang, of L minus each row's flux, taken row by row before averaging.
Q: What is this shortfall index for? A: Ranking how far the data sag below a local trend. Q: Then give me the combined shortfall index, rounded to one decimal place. 0.5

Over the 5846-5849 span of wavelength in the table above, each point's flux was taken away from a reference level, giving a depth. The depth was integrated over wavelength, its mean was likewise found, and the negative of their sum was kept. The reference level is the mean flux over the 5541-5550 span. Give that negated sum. 13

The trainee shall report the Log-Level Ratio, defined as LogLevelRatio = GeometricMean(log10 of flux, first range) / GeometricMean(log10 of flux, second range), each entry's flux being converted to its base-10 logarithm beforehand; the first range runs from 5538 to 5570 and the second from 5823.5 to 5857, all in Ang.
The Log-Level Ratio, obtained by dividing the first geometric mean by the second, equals 0.969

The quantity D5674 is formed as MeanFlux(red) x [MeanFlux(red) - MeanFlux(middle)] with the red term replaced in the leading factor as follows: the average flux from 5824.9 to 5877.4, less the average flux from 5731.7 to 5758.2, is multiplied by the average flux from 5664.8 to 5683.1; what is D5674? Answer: 19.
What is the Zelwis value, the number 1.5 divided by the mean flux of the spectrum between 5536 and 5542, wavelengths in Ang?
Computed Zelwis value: 0.052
